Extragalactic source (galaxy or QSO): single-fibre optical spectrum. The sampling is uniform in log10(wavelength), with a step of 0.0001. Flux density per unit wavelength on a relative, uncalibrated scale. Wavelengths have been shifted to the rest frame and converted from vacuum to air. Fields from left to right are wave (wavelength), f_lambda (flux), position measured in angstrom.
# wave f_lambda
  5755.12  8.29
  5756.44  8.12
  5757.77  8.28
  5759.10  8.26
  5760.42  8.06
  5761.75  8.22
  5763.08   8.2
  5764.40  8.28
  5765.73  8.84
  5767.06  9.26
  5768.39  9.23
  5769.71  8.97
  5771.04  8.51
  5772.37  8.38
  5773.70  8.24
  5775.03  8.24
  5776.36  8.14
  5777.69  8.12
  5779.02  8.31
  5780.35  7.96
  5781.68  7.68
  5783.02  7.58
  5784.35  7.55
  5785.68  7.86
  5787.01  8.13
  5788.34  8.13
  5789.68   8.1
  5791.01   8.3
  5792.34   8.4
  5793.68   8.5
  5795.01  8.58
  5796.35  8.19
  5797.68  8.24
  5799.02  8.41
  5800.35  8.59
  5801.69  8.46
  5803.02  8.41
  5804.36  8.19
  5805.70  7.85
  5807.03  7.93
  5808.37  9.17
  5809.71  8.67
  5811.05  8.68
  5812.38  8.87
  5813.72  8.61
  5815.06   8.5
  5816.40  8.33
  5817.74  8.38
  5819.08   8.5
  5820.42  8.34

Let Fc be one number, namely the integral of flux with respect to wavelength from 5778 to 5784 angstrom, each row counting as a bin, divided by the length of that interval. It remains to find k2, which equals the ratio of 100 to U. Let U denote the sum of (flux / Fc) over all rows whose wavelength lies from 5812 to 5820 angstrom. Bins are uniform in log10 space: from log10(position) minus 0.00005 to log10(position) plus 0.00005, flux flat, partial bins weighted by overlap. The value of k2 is 15.38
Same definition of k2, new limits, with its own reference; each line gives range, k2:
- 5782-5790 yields 16.63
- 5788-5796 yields 15.74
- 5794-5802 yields 15.60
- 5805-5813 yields 15.39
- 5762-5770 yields 14.92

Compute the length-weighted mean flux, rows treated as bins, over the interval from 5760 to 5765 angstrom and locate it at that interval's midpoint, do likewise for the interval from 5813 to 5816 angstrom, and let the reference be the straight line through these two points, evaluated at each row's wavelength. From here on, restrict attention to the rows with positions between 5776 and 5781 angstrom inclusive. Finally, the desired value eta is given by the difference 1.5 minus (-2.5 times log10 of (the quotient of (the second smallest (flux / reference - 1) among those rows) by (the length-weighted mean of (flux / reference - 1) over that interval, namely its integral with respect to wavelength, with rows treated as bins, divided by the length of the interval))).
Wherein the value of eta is 1.5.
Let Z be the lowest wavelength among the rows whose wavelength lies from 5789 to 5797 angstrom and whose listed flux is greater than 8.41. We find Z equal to 5793.68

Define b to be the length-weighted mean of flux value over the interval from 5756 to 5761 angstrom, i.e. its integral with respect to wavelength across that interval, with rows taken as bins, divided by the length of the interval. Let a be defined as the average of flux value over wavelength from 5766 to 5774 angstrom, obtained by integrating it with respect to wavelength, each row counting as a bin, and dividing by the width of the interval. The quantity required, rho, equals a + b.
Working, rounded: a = 8.79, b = 8.2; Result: 17.0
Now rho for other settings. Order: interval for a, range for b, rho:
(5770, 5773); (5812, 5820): 17.0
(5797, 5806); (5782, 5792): 16.3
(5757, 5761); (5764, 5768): 17.0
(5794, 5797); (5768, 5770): 17.5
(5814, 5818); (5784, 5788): 16.3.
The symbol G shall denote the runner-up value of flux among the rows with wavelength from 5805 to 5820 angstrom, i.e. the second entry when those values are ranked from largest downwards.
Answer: 8.87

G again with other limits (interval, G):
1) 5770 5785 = 8.38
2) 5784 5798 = 8.5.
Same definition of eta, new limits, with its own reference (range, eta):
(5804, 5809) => 2.6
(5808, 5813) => 0.8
